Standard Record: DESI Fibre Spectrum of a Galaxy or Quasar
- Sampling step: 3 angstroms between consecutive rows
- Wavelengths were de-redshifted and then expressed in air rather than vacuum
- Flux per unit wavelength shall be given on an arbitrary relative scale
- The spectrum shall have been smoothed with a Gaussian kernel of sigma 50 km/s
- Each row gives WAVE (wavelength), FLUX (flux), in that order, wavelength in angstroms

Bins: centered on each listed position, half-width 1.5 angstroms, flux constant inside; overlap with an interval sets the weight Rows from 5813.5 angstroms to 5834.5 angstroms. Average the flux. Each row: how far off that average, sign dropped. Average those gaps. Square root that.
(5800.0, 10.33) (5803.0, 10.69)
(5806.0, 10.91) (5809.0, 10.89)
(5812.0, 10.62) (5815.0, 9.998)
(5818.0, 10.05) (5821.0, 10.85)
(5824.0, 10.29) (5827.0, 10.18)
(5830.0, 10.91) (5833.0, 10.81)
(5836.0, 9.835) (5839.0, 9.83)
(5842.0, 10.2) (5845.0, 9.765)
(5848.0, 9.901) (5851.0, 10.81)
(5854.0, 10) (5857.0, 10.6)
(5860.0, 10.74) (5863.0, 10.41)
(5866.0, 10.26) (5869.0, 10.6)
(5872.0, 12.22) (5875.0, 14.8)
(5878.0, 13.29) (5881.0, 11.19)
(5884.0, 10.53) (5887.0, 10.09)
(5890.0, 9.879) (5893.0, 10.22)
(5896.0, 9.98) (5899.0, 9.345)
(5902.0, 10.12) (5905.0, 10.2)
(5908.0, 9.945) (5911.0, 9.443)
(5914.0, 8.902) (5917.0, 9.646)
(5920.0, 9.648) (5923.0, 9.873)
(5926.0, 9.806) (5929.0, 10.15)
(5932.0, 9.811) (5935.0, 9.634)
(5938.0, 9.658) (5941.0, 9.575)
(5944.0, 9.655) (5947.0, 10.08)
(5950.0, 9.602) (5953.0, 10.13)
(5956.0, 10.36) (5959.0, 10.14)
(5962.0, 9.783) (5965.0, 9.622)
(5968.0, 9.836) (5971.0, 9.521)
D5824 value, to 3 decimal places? 0.597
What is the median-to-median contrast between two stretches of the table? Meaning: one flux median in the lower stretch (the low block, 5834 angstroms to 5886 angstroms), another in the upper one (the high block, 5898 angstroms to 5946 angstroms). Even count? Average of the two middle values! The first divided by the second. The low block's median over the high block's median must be 1.09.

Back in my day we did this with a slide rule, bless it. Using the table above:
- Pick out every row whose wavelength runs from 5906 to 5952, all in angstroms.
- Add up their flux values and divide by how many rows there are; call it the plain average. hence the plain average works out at 9.7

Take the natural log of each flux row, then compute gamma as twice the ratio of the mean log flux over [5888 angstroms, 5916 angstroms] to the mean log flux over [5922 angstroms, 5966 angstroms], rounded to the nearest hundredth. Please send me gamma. 1.99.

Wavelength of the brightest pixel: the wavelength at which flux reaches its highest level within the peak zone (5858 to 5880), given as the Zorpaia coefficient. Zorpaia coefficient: 5875.0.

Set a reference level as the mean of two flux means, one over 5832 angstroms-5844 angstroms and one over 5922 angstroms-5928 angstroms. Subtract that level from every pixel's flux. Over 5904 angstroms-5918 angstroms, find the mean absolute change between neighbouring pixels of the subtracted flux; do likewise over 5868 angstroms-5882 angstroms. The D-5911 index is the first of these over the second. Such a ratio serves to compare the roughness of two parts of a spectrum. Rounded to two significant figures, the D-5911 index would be 0.26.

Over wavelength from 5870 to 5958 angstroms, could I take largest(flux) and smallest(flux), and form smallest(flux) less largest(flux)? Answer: -5.90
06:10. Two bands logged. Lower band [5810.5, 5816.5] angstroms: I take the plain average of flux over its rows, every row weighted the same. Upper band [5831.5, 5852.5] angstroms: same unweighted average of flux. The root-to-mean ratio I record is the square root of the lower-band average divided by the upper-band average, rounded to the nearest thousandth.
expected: 0.316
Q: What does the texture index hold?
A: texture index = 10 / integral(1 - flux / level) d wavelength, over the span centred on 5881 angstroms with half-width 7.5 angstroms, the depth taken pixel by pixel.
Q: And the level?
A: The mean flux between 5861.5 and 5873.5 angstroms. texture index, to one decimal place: -6.5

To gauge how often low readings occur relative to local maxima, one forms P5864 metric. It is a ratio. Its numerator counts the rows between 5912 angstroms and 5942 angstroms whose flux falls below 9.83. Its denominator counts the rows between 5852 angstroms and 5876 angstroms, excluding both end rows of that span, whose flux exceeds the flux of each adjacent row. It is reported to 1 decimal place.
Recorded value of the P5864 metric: 8.0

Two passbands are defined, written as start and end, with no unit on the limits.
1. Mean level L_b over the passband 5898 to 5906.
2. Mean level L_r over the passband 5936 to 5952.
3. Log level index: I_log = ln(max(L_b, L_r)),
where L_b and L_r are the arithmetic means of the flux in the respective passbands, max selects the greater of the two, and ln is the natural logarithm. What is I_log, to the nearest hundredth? 2.29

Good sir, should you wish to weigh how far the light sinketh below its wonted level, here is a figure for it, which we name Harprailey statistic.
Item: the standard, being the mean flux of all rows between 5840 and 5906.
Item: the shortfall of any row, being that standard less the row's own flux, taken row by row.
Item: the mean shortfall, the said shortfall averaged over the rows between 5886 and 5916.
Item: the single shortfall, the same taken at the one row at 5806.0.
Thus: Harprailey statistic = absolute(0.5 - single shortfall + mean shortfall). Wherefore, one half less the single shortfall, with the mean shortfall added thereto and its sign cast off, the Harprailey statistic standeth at 1.6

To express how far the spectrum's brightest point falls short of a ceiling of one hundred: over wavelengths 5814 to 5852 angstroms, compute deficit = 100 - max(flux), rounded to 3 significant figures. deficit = 89.1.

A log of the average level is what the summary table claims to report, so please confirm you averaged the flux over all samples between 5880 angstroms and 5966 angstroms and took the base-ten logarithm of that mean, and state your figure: 1.00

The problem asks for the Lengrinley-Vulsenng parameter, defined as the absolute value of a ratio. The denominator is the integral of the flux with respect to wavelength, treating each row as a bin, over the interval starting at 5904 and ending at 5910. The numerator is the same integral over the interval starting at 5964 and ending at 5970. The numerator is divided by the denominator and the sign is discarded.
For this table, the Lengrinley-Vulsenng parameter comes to 0.97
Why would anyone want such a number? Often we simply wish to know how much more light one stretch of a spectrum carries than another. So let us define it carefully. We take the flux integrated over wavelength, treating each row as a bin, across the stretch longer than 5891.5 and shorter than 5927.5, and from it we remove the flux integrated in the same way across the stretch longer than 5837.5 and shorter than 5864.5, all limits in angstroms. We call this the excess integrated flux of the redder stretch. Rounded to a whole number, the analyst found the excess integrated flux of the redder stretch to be 75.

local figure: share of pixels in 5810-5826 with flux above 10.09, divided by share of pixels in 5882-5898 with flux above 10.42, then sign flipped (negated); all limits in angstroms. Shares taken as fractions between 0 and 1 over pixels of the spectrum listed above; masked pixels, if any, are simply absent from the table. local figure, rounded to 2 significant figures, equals -3.0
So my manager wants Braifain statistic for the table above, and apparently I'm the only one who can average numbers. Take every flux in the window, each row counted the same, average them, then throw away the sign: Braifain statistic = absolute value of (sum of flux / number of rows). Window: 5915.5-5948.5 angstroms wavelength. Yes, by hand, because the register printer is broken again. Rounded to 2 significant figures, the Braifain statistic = 9.8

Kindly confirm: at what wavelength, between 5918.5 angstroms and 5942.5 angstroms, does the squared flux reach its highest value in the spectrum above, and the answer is 5929.0 angstroms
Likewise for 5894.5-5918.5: 5905.0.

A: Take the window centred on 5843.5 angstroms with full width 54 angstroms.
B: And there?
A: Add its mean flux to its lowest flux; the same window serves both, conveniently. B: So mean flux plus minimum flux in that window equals 20.1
